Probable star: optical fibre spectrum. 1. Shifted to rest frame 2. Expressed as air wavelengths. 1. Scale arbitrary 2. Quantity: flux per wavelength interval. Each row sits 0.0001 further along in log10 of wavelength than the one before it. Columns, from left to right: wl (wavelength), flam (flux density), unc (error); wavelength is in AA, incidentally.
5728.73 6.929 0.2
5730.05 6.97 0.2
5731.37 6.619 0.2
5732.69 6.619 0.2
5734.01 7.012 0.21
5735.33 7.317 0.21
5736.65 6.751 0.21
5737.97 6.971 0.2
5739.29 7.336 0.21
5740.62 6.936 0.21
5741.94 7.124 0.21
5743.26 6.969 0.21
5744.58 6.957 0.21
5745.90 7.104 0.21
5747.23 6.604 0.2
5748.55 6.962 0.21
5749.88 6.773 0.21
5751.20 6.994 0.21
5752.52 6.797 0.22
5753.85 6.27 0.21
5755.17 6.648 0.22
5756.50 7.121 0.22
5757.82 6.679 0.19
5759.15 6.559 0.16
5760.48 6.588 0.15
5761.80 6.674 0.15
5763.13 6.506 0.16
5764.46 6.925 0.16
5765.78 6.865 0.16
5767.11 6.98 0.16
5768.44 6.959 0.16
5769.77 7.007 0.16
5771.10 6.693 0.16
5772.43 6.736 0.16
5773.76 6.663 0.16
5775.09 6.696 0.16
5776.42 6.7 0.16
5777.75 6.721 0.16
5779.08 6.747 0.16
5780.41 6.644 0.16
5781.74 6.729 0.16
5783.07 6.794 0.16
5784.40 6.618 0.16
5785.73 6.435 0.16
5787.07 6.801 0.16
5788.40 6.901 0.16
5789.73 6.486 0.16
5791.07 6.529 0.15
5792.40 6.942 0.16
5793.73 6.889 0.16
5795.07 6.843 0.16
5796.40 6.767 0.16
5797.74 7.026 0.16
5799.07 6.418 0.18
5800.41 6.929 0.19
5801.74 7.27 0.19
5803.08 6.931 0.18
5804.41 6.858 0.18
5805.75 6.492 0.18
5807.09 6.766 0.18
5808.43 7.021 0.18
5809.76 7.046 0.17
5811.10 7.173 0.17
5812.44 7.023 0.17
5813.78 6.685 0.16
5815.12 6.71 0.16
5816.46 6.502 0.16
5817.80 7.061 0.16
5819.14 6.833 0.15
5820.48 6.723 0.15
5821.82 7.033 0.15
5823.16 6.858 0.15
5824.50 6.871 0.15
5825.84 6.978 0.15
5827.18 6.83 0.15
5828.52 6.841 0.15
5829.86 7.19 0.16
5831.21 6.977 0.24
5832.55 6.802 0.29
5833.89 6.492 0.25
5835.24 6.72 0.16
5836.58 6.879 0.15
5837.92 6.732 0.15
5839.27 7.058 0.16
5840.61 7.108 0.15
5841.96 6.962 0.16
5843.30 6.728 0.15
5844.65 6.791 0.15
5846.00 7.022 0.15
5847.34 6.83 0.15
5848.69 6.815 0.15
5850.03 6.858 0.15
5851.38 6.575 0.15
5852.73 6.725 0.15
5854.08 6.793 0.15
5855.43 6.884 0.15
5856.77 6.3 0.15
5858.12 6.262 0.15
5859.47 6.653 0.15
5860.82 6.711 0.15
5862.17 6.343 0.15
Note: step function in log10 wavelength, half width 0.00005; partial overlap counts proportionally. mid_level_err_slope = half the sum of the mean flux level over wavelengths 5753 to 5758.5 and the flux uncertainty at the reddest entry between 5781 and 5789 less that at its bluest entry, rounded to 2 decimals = 3.34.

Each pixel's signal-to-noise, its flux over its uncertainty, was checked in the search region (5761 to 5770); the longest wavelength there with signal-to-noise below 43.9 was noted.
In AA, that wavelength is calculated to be 5769.77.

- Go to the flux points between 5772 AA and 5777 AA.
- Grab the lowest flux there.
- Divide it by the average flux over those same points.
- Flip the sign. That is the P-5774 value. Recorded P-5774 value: -0.995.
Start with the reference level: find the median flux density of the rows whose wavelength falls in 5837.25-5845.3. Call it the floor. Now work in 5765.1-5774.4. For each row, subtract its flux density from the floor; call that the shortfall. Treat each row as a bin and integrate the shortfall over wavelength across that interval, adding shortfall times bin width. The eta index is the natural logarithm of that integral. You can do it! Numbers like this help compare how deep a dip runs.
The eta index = -1.2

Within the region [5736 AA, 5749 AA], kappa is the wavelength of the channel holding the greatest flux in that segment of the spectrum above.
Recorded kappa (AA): 5739.29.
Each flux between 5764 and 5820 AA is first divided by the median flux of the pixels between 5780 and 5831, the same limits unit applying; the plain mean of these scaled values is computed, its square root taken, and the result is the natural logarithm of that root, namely -0.003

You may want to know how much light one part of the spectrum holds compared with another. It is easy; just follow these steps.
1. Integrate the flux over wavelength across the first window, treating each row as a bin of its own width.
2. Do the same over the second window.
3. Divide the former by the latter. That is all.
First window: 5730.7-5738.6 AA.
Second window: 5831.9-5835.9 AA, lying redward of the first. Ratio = 2.0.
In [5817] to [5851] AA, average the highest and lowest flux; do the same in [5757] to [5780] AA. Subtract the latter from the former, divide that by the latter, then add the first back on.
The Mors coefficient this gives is 6.85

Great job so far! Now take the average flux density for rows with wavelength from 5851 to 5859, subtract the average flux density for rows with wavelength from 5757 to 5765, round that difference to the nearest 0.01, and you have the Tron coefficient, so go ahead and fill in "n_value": -0.07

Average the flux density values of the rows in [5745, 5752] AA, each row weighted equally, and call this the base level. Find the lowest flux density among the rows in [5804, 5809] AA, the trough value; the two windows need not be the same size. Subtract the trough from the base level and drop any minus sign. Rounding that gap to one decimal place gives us 0.4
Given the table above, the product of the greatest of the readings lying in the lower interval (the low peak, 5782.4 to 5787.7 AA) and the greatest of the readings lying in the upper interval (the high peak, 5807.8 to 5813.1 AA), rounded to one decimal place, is 48.8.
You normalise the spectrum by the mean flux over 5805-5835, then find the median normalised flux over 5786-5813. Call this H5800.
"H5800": 1.01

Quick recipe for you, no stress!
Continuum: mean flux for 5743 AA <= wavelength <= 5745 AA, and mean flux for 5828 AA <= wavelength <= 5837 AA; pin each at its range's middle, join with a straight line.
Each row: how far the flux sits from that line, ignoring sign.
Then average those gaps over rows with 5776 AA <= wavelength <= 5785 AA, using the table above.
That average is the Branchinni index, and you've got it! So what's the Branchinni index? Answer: 0.21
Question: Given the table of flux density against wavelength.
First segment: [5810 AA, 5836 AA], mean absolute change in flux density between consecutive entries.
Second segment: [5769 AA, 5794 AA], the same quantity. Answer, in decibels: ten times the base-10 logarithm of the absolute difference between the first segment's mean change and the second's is -12.0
